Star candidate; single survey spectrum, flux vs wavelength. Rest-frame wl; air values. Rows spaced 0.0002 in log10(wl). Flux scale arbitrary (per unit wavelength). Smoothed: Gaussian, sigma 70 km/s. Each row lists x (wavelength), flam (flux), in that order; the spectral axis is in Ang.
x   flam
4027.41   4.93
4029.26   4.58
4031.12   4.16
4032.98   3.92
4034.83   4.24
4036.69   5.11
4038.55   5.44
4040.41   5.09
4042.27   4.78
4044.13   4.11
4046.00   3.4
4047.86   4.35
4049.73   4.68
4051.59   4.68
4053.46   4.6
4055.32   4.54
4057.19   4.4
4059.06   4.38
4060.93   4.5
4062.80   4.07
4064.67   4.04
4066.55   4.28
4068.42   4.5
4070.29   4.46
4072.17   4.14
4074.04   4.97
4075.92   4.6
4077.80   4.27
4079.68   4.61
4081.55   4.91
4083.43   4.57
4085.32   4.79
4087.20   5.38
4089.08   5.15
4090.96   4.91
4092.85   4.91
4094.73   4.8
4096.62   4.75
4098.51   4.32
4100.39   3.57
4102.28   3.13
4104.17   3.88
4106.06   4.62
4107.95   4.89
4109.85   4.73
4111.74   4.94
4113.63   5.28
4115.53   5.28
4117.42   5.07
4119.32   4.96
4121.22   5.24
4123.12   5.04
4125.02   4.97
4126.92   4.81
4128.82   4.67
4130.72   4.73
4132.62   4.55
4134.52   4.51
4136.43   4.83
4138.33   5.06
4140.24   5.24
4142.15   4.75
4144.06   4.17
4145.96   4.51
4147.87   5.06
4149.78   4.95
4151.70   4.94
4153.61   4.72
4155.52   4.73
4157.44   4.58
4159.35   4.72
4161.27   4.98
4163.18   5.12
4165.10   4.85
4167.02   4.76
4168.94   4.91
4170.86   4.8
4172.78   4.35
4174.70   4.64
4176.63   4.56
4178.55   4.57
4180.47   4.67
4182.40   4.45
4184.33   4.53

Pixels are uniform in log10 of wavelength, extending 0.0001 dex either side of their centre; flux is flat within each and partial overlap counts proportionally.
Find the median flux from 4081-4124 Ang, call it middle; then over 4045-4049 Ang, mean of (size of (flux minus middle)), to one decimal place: 1.0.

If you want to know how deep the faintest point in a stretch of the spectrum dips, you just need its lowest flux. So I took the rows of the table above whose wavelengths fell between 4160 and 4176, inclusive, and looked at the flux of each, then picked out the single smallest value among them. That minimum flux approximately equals 4.35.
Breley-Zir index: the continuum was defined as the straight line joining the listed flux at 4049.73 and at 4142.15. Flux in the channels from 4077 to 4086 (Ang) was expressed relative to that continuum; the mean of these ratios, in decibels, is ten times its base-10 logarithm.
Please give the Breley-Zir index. -0.1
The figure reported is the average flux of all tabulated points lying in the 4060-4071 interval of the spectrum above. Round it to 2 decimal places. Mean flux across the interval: 4.31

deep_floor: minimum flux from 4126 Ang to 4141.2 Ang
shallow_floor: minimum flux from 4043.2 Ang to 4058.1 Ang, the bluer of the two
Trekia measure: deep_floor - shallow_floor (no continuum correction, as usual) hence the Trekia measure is 1.1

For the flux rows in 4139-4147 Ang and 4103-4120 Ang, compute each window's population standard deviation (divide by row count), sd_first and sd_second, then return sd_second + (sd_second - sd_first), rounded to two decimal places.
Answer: 0.41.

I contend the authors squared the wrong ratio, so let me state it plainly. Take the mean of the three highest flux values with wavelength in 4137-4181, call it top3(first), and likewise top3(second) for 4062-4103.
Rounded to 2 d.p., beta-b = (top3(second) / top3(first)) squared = 1.01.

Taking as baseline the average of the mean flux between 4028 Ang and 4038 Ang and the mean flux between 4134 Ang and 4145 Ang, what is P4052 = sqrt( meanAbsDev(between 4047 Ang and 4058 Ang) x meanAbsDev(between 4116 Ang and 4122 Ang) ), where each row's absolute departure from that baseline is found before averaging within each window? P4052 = 0.24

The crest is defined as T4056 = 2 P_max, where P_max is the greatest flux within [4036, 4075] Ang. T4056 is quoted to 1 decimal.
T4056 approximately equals 10.9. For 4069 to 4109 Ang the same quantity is 10.8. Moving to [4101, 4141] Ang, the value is 10.6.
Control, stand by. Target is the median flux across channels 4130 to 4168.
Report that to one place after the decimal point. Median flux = 4.8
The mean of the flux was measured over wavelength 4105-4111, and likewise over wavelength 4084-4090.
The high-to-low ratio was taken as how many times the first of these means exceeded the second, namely 0.93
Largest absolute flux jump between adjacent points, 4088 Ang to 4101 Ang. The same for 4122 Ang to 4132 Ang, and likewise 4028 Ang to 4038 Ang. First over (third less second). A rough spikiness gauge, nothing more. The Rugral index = 1.1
